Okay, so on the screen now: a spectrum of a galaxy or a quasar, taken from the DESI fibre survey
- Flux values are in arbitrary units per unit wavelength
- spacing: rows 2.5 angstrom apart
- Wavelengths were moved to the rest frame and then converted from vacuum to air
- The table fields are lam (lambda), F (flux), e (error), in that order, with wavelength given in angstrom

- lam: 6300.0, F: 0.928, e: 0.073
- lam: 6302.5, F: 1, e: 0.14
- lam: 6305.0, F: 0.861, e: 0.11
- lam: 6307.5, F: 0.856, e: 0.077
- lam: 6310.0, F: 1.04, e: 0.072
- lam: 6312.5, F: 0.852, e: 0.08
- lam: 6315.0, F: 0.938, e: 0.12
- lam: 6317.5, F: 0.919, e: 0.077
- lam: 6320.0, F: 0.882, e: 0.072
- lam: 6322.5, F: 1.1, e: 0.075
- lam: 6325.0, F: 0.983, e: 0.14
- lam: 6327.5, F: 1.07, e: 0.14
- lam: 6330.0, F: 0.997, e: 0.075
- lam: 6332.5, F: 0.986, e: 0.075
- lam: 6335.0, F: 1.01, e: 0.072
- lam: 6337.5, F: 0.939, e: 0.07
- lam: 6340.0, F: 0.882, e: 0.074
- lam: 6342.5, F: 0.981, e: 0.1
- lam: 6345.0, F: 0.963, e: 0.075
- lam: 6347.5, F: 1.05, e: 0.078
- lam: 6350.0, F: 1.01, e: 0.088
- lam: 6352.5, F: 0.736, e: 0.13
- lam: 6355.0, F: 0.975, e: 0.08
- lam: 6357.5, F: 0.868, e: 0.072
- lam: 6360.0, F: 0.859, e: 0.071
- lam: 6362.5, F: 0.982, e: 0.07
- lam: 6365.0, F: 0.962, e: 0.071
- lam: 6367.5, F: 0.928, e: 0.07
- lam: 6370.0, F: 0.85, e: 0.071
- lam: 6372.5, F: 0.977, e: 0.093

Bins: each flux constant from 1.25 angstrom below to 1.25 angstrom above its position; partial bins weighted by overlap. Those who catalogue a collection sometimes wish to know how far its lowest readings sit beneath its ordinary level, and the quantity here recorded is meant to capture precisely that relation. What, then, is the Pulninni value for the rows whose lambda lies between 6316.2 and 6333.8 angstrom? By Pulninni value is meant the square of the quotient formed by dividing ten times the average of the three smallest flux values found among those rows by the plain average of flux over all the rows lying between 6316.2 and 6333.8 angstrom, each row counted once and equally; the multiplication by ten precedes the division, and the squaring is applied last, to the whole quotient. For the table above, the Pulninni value 87.7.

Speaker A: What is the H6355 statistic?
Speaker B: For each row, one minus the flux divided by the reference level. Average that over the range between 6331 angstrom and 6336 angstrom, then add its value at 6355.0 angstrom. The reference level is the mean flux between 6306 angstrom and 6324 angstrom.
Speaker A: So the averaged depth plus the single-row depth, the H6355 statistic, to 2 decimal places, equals -0.10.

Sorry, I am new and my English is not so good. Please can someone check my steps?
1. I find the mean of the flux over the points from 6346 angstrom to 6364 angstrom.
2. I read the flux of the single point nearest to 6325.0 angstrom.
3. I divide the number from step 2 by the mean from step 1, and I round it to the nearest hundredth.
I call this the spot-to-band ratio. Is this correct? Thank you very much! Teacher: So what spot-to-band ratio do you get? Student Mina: 1.06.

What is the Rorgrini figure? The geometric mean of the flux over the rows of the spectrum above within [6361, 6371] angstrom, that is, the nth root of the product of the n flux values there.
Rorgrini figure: 0.93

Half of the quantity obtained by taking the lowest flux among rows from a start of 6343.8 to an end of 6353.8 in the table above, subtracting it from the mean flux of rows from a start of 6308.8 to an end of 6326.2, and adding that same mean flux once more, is 0.591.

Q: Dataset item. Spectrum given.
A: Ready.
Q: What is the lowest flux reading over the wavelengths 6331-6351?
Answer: 0.882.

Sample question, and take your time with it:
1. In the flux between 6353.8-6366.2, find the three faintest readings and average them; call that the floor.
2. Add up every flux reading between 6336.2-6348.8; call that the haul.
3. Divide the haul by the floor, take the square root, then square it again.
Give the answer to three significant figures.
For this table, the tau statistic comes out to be 5.37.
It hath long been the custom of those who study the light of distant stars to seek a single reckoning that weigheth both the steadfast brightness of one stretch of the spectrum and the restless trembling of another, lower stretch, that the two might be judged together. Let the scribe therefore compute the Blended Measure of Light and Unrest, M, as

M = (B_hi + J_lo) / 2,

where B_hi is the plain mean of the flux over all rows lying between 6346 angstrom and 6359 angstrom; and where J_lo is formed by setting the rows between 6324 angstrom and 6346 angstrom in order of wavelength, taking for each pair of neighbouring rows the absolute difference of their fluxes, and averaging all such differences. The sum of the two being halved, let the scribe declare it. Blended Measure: 0.491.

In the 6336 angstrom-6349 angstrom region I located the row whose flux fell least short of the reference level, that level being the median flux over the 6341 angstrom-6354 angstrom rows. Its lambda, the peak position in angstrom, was 6347.5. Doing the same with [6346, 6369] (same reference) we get 6347.5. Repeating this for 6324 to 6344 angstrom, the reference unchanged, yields 6327.5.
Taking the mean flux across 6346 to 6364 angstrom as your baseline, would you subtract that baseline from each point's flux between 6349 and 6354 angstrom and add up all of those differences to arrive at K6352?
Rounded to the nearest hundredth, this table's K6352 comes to -0.11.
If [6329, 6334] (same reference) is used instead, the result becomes 0.13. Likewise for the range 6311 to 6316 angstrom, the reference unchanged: -0.06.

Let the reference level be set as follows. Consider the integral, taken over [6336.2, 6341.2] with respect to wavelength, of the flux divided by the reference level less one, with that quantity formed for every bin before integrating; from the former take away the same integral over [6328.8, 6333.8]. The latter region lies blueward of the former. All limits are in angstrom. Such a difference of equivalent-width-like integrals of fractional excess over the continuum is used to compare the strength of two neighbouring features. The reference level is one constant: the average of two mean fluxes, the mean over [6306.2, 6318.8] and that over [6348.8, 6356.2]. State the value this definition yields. -0.44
